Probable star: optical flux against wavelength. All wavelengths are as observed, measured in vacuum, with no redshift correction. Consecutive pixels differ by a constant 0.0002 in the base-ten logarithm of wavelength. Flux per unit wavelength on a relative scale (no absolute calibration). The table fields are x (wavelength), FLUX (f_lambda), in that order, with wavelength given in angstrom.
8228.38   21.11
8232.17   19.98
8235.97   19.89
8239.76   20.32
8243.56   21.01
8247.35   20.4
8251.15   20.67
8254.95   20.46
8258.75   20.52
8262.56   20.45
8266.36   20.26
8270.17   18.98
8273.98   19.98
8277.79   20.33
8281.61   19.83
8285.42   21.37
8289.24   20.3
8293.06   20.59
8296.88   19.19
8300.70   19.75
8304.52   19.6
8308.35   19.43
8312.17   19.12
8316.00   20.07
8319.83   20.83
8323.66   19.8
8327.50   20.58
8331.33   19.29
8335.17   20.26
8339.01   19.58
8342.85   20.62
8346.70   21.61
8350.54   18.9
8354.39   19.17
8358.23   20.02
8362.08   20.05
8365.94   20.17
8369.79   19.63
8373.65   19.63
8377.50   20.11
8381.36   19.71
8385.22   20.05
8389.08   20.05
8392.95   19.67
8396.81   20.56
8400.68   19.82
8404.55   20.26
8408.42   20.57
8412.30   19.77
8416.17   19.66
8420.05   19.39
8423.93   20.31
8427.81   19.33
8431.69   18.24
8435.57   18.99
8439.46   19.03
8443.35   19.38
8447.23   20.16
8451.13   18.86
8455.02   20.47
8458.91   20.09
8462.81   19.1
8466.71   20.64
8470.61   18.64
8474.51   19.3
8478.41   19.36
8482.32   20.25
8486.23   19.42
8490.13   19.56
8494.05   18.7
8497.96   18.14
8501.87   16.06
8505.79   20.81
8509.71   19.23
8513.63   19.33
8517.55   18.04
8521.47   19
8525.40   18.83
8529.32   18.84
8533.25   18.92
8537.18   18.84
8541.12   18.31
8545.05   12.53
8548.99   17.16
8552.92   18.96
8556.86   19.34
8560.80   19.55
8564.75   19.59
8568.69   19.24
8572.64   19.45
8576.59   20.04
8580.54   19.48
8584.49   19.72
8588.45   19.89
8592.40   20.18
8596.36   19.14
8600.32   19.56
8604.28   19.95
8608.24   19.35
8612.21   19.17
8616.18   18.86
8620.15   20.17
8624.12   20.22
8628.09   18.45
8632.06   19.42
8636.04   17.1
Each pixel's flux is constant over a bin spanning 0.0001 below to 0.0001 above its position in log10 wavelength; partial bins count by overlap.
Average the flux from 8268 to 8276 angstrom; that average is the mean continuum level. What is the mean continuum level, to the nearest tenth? 19.5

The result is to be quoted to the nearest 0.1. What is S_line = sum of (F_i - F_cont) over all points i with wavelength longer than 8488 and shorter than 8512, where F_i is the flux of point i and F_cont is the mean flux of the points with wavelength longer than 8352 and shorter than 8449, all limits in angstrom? -6.0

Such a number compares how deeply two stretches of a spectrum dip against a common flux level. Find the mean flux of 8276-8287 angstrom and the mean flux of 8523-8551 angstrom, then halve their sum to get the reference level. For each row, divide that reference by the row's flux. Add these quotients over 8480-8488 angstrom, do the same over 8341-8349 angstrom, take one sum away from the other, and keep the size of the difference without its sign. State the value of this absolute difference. 0.12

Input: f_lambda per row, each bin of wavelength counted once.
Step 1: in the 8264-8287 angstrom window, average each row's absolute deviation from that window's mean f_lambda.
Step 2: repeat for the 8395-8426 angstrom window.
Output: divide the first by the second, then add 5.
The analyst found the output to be 6.4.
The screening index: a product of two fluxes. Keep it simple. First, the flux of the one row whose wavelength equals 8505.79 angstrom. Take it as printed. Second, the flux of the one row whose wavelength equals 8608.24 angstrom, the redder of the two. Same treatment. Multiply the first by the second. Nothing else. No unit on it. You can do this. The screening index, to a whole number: 403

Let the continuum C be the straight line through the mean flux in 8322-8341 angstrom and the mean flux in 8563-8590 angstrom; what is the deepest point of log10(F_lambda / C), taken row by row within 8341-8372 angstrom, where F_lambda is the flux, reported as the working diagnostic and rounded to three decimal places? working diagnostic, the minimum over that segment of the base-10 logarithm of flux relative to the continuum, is -0.022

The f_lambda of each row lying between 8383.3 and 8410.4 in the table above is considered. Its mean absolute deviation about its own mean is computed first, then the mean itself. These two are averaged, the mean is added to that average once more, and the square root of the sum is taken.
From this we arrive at 5.51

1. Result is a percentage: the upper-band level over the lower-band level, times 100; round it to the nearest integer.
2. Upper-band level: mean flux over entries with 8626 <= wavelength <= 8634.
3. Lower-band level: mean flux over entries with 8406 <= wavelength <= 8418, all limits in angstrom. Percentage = 95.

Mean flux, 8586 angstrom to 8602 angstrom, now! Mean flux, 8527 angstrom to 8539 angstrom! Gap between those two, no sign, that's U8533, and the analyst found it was 0.8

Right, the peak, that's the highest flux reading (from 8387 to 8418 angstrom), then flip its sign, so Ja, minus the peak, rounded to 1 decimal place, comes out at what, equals -20.6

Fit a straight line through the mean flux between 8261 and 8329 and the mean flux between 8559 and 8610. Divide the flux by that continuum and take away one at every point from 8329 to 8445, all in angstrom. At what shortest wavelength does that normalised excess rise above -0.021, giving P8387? 8335.17 angstrom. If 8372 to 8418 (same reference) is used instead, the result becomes 8373.65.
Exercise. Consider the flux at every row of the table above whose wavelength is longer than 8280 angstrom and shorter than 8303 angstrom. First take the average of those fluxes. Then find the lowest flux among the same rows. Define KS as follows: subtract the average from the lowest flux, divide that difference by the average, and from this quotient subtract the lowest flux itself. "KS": -19.2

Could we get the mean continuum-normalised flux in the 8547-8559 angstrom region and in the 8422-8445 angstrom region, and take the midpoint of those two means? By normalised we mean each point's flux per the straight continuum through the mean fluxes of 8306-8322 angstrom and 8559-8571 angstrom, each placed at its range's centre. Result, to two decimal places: 0.96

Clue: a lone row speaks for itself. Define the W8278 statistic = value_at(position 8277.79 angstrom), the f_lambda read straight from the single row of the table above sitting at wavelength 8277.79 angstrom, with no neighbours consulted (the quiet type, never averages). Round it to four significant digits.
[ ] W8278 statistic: 20.33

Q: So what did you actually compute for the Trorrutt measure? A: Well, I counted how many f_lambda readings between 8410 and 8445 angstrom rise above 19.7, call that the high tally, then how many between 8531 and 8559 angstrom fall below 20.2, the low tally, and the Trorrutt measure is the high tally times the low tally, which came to 14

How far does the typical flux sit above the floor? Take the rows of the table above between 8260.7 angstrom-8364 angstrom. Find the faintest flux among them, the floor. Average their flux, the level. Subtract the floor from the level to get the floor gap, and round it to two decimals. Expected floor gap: 1.10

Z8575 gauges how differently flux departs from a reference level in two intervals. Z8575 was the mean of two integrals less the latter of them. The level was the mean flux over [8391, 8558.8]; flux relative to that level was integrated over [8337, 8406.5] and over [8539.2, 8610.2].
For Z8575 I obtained 35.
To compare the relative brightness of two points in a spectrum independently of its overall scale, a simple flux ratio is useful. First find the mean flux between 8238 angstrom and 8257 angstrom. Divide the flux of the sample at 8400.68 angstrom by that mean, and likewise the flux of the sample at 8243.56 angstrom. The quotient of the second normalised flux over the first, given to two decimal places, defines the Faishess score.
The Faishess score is 1.06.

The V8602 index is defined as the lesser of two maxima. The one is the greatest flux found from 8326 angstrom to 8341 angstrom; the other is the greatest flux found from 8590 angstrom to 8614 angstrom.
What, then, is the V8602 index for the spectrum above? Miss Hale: 20.2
